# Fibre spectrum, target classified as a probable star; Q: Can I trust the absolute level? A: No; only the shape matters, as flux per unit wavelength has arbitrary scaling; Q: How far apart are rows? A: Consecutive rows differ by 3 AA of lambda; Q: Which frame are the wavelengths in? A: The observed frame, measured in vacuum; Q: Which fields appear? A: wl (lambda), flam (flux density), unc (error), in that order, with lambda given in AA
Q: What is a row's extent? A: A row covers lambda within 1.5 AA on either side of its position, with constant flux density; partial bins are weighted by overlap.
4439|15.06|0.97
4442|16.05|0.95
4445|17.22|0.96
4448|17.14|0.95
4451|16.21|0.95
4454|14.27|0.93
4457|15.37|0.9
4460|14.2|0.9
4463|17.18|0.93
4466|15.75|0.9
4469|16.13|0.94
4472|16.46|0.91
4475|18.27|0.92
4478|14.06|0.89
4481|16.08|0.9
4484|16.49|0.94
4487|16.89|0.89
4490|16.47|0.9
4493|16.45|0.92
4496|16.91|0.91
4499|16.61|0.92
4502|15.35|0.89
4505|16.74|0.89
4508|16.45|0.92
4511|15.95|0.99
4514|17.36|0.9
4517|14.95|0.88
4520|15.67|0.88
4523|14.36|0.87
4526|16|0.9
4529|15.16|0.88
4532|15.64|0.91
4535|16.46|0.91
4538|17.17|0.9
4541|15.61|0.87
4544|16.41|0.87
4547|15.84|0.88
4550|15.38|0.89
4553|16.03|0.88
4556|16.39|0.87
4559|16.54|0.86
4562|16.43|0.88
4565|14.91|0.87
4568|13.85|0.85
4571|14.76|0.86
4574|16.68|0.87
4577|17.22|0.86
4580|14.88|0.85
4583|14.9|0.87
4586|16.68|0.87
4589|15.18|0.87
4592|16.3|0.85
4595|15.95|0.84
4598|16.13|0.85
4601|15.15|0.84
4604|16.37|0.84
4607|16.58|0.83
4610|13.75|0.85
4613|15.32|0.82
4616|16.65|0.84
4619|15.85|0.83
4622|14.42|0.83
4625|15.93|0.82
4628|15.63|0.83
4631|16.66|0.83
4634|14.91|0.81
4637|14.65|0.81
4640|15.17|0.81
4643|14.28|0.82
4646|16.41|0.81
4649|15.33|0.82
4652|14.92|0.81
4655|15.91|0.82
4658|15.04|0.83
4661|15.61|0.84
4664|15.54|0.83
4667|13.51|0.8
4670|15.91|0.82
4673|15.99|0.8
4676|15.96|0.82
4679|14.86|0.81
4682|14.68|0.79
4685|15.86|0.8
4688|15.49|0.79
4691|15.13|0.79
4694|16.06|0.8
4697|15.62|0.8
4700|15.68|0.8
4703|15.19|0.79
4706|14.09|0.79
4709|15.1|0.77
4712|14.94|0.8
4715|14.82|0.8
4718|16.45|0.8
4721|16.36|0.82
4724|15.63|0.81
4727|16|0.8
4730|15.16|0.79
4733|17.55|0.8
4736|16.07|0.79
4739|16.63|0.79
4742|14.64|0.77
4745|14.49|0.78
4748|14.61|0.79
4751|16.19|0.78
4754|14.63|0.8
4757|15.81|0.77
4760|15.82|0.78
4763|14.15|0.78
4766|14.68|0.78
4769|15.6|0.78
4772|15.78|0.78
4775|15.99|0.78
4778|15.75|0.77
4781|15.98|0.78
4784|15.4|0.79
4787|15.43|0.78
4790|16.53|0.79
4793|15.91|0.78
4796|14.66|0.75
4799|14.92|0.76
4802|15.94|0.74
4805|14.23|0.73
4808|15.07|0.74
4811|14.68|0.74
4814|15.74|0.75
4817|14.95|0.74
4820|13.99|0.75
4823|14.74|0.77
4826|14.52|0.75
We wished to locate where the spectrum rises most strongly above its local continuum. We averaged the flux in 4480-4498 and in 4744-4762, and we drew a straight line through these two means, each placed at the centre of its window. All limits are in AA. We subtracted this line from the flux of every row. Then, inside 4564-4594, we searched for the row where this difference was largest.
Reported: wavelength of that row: 4577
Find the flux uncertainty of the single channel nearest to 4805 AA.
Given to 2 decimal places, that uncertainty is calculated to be 0.73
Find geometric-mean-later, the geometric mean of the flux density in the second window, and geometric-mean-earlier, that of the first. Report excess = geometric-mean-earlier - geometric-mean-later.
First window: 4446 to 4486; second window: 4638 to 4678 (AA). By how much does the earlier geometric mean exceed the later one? 0.6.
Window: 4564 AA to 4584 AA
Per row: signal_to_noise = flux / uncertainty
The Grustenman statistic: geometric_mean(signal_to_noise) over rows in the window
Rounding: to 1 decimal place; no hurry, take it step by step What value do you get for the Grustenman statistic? 17.7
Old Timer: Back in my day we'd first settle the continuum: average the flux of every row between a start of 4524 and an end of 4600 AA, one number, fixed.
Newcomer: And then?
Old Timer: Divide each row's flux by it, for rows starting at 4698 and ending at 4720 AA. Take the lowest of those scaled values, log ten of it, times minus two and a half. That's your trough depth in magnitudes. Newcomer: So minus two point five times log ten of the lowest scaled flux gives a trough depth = 0.13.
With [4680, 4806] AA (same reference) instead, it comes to 0.13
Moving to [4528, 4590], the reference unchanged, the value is 0.15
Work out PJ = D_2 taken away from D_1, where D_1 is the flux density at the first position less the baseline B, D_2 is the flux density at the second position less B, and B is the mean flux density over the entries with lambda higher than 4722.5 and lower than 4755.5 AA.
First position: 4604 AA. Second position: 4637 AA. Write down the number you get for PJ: 1.7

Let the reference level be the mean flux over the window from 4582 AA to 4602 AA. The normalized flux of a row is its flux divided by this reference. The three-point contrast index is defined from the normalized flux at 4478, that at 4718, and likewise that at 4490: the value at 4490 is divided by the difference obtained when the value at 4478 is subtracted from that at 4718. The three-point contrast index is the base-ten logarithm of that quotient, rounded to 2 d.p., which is 0.84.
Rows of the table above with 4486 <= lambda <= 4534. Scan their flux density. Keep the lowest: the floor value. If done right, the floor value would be 14.36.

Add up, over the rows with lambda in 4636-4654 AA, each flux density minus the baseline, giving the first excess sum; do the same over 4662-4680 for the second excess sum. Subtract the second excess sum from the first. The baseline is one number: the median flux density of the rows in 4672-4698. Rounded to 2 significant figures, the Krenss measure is -1.0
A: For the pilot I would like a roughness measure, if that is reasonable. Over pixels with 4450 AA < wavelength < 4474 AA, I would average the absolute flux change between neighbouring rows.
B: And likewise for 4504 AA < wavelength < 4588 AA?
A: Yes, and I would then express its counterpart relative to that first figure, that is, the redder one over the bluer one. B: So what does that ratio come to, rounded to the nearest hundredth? 0.72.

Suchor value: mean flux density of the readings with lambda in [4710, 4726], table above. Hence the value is 15.6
